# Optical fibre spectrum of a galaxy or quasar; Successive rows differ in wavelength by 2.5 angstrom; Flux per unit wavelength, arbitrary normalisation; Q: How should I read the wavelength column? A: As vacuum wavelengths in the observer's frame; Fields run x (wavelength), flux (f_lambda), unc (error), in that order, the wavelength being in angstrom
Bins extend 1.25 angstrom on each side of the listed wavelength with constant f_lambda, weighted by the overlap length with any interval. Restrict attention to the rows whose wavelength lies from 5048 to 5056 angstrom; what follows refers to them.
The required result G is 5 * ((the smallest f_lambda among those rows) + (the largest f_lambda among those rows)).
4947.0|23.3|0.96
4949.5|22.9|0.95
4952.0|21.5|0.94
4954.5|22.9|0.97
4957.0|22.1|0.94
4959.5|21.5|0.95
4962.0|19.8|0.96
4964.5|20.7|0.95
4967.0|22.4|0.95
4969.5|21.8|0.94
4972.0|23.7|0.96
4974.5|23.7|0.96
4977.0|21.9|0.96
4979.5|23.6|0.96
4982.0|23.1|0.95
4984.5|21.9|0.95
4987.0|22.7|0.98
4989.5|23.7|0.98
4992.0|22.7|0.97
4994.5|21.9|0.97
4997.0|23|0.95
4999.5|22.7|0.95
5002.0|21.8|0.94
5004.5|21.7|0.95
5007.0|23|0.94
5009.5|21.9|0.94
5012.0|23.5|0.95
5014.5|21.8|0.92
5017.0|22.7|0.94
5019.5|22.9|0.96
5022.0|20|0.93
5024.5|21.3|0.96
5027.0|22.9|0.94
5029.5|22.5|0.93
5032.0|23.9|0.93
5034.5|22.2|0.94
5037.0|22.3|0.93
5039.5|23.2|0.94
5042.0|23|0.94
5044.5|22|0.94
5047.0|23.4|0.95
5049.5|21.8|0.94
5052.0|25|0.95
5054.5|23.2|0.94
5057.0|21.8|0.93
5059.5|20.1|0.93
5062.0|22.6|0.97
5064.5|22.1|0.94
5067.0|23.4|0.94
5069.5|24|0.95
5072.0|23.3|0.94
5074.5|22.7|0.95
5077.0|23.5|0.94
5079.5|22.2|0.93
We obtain 234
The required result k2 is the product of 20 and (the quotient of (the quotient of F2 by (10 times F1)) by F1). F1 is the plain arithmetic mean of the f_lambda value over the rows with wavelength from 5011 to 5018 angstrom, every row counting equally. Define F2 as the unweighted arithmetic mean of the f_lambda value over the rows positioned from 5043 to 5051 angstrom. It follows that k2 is 0.087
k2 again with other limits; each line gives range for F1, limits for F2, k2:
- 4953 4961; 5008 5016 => 0.091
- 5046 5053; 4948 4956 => 0.082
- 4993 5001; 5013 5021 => 0.088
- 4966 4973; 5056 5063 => 0.084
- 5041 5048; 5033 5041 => 0.087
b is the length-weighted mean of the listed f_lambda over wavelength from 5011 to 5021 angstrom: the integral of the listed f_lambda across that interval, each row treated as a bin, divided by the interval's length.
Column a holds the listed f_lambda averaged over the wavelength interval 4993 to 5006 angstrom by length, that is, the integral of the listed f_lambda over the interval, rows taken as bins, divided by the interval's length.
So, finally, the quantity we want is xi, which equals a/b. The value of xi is 0.983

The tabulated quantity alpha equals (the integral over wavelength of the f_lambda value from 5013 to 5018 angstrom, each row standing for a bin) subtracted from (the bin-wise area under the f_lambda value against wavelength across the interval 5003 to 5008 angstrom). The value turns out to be 0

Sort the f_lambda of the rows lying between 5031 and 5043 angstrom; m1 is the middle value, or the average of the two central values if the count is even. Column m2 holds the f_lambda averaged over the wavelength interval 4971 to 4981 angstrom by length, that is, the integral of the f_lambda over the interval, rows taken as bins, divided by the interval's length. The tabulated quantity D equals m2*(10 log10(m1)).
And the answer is 316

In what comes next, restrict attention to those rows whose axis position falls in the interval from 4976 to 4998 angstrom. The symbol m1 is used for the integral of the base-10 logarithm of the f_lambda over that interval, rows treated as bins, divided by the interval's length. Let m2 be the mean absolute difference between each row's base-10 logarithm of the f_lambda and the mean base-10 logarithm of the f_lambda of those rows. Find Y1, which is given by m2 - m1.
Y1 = -1.35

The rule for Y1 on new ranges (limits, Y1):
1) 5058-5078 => -1.34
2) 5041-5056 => -1.35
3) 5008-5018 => -1.34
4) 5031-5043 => -1.35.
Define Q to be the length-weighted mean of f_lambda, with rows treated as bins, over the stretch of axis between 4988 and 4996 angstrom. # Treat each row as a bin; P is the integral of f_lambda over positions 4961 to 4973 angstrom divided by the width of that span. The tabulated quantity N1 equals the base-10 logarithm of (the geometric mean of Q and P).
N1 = 1.347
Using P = 21.7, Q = 22.8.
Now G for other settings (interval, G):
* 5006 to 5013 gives 227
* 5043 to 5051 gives 226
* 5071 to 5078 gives 231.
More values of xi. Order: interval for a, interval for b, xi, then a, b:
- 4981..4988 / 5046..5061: 1.000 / 22.5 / 22.5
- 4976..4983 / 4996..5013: 1.018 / 22.9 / 22.5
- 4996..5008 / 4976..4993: 0.983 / 22.4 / 22.8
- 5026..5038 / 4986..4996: 1.000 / 22.8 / 22.8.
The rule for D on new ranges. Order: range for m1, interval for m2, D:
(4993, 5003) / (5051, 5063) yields 303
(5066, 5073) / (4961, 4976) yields 302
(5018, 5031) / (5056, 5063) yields 290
